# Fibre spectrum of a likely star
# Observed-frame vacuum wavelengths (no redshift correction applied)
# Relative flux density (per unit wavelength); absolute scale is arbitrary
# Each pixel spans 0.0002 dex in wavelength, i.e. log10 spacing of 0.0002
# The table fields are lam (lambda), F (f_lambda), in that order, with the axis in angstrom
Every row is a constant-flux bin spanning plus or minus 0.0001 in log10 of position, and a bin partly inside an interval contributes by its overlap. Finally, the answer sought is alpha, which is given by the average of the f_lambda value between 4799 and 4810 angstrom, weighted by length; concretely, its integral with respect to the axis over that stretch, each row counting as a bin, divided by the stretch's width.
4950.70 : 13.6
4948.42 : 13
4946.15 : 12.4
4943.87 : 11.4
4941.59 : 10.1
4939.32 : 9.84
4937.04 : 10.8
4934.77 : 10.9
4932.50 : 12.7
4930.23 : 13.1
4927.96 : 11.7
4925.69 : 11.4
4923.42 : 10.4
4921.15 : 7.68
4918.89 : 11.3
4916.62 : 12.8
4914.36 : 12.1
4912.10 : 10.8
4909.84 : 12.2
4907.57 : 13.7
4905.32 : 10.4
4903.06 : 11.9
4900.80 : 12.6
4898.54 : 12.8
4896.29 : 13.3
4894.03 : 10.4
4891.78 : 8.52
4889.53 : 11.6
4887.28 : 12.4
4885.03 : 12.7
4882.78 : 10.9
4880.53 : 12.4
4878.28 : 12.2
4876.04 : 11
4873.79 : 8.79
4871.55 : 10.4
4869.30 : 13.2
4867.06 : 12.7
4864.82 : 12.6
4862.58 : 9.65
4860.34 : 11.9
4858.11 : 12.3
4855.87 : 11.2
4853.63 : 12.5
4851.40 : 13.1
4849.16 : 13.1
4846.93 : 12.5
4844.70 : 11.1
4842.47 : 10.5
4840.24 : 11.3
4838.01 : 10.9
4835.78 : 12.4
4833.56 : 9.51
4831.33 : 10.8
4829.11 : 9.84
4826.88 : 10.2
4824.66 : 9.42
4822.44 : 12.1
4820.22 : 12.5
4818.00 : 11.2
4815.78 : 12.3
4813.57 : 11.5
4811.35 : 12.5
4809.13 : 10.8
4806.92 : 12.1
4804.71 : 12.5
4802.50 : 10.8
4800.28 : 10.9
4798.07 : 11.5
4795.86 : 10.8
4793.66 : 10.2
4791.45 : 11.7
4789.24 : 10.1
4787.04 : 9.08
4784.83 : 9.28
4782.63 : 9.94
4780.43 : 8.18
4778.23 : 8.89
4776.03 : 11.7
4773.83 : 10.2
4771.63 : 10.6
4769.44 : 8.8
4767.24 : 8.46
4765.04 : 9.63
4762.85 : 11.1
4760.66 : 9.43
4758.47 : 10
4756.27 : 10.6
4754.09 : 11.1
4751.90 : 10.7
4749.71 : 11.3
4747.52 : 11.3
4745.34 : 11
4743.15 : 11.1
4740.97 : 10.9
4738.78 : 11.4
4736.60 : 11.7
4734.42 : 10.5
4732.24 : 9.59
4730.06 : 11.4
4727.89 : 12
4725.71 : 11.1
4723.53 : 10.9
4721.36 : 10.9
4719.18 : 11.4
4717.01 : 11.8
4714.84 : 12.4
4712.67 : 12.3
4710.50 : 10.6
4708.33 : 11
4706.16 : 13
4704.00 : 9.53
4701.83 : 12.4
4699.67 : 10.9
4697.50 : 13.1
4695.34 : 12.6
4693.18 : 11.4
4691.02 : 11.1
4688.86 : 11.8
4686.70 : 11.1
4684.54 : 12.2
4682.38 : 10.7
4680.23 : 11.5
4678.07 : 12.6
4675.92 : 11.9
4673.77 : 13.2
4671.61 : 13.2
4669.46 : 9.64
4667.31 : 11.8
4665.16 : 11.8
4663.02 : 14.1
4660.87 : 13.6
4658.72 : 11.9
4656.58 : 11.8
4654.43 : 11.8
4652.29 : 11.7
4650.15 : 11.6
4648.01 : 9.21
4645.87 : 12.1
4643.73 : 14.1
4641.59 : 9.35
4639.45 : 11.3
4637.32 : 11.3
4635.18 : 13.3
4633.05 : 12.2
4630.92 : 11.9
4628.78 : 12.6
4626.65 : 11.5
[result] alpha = 11.4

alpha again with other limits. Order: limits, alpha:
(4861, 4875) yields 11.2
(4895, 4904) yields 12.6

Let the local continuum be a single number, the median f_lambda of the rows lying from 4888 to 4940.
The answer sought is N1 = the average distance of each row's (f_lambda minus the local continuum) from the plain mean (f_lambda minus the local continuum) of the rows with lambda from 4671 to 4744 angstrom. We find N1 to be 0.75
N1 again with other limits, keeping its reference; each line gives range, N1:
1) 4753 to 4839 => 0.98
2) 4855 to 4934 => 1.11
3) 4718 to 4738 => 0.52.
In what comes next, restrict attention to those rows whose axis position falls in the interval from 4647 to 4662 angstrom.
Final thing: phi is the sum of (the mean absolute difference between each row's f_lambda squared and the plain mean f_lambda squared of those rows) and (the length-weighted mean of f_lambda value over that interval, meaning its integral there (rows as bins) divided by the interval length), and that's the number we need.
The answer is 27.6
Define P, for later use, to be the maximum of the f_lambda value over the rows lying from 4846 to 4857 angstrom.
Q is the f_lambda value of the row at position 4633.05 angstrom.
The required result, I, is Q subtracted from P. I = 0.9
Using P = 13.1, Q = 12.2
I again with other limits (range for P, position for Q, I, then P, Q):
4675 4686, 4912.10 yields 1.8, 12.6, 10.8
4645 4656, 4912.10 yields 1.3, 12.1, 10.8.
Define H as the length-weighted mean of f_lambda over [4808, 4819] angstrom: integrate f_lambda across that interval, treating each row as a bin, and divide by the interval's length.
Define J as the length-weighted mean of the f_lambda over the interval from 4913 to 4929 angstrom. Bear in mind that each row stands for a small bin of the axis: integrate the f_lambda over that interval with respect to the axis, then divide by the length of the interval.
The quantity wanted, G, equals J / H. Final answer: 0.95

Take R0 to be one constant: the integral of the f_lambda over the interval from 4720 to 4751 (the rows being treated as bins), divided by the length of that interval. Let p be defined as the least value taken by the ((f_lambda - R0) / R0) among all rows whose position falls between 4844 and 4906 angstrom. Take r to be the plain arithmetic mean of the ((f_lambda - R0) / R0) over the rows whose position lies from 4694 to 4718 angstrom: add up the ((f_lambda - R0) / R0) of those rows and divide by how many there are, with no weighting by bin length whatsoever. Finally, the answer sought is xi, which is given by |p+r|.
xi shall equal 0.17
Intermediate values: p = -0.23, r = 0.064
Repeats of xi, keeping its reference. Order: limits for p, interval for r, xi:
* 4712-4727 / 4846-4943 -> 0.03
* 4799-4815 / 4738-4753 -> 0.02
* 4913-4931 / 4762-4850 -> 0.33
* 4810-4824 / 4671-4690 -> 0.10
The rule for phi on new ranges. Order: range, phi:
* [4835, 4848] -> 27.0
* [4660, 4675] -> 41.5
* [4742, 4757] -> 15.7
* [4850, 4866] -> 31.2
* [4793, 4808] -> 26.4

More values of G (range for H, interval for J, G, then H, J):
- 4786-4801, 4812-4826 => 1.09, 10.6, 11.5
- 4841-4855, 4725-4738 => 0.91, 12.1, 11.1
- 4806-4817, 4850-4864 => 1.00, 11.8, 11.8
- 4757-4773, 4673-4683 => 1.23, 9.7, 12.0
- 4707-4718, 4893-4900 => 1.05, 11.6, 12.2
